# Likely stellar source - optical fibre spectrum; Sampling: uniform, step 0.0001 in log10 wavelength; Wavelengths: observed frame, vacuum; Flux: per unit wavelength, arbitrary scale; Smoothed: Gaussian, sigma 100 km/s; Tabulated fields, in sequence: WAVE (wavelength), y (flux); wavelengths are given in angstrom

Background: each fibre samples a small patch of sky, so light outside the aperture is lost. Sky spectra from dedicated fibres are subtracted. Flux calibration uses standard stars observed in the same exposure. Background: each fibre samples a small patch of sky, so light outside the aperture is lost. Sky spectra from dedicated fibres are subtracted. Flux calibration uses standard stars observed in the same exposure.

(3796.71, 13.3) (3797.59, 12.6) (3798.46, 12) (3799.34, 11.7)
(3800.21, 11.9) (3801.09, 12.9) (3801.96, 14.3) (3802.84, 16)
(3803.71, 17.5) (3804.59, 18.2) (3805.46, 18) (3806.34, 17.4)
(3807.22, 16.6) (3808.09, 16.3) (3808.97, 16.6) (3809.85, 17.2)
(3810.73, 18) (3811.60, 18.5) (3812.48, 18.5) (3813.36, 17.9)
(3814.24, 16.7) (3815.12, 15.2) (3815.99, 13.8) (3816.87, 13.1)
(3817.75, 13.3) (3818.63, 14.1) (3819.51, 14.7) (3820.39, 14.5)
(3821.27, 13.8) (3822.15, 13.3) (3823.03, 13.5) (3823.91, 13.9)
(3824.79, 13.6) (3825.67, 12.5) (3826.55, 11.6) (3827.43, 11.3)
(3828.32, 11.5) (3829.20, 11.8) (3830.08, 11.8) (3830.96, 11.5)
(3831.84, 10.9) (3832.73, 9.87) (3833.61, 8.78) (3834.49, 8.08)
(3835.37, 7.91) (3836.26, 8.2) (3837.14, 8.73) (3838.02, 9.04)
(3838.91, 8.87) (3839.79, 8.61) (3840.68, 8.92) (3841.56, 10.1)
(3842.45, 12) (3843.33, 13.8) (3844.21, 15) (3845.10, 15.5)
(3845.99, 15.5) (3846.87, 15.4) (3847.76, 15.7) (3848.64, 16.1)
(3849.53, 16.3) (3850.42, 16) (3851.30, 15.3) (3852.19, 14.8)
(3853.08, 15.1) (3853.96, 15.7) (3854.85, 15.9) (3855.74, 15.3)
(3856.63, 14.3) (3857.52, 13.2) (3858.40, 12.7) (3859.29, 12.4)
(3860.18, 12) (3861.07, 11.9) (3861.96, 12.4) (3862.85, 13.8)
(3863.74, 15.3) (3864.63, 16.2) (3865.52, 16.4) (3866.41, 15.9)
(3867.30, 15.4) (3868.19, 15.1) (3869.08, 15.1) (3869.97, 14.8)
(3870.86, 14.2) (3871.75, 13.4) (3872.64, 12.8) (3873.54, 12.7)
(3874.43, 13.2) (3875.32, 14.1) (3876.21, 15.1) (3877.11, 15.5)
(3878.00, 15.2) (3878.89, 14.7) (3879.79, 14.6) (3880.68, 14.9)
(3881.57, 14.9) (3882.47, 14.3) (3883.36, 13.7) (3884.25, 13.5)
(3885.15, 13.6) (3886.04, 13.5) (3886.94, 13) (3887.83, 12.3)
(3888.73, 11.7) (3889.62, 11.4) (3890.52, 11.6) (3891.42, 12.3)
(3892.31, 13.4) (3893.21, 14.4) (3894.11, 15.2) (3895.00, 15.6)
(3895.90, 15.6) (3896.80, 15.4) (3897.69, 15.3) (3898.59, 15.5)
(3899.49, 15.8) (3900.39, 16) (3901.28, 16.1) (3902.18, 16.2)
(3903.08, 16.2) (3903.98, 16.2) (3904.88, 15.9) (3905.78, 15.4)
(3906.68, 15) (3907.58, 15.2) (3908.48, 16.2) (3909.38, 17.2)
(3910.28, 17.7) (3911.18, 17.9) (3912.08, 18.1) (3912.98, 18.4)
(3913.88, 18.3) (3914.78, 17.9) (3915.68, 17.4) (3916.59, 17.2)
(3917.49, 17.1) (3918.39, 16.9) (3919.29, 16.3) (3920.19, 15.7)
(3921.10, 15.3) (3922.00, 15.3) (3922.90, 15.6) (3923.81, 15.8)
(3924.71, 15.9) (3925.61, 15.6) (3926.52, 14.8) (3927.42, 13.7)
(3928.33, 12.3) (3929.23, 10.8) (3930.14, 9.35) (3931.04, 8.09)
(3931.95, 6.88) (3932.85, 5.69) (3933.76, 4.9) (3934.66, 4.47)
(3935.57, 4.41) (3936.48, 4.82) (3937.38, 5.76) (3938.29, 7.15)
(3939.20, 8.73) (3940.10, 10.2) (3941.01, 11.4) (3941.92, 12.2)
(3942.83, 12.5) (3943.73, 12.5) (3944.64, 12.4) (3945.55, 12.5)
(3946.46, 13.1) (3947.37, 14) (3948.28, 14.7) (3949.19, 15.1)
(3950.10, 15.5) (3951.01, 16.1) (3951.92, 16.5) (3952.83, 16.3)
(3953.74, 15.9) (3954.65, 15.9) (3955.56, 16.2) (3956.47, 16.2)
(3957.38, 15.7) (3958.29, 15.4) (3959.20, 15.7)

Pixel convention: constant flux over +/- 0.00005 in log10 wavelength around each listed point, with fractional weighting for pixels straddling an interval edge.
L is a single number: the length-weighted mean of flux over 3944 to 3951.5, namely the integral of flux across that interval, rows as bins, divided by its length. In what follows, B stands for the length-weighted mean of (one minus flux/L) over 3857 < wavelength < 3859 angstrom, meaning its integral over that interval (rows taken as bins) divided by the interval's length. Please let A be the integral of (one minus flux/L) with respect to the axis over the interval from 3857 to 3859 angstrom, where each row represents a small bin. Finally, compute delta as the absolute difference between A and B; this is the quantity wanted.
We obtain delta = 0.083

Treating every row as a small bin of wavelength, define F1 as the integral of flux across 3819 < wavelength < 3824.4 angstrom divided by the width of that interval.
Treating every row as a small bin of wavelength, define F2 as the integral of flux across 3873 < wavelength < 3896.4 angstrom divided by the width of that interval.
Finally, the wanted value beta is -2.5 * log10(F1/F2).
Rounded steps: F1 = 13.9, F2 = 14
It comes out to 0.0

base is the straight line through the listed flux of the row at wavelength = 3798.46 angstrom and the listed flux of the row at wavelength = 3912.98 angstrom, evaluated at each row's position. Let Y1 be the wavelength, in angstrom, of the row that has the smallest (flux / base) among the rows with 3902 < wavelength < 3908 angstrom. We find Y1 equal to 3906.68 angstrom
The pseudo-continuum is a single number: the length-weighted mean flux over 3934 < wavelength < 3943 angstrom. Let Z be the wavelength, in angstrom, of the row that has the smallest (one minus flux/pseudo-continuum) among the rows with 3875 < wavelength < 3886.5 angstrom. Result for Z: 3877.11 angstrom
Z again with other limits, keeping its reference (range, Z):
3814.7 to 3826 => 3815.12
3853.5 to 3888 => 3865.52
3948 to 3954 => 3951.92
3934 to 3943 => 3942.83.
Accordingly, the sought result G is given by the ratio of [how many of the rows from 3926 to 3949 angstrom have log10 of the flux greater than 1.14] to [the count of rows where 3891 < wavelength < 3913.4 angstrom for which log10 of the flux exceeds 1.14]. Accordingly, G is 0.1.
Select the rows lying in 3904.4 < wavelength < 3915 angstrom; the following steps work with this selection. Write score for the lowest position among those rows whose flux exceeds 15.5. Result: 3904.88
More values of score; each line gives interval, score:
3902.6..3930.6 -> 3903.08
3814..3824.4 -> 3814.24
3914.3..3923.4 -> 3914.78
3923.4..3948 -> 3923.81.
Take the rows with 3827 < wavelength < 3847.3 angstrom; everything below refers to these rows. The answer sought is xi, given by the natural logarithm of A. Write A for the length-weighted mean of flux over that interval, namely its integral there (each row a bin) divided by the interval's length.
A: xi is 2.40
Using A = 11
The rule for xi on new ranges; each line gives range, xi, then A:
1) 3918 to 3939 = 2.40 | 11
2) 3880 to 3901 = 2.64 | 14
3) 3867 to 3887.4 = 2.65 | 14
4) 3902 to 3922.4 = 2.81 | 17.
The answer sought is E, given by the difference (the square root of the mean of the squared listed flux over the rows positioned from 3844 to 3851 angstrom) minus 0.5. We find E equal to 15.2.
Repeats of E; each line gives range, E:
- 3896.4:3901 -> 15.1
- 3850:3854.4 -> 14.9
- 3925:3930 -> 13.1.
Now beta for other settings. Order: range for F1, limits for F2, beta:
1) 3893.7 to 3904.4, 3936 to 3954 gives -0.3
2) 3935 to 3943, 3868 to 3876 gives 0.6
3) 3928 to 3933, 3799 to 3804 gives 0.5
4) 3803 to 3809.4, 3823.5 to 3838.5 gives -0.5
